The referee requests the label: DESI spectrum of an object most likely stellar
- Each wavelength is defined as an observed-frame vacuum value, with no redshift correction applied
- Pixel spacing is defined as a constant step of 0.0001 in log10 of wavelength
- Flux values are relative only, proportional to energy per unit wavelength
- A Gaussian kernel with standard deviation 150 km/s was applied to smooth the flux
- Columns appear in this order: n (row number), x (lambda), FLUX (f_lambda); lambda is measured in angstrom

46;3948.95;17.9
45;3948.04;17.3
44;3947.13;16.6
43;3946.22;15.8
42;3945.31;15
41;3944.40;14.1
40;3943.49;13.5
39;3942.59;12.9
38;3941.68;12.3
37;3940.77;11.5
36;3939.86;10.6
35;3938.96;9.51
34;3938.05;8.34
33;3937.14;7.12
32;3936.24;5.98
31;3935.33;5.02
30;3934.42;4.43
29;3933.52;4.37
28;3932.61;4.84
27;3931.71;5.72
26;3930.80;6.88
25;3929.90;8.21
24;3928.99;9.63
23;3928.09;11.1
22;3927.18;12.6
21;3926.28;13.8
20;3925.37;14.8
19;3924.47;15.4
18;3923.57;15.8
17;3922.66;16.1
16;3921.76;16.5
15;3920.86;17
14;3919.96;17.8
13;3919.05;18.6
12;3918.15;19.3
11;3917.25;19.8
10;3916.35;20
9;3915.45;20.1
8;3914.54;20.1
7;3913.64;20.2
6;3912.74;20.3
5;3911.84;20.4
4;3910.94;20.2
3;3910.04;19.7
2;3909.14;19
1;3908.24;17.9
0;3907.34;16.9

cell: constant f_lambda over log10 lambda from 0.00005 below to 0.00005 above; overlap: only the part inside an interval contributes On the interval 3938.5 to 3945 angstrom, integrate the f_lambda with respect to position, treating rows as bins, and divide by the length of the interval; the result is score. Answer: 12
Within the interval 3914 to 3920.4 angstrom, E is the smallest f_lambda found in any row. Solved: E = 17.8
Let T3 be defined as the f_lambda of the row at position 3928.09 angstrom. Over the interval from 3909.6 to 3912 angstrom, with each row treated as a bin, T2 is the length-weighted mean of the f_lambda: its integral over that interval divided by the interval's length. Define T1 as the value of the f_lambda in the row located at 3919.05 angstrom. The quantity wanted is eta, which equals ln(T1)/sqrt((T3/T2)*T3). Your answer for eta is 1.2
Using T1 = 18.6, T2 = 20.1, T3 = 11.1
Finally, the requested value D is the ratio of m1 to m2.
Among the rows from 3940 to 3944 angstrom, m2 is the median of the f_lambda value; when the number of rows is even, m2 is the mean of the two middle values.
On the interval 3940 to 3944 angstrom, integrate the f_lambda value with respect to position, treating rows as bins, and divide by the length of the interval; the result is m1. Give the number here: 0.99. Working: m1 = 12.4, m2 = 13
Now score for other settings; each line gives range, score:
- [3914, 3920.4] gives 19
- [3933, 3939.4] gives 6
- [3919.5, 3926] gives 16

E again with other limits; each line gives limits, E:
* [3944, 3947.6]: 14.1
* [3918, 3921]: 17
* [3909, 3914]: 19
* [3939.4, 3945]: 10.6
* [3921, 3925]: 15.4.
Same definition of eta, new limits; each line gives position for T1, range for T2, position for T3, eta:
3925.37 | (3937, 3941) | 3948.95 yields 0.5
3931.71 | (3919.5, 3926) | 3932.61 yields 1.4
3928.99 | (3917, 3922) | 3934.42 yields 2.2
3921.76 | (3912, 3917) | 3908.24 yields 0.7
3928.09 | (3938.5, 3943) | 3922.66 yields 0.5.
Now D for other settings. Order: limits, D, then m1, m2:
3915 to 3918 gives 1.00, 19.9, 20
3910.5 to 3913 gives 1.00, 20.3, 20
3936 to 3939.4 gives 1.01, 7.8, 8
